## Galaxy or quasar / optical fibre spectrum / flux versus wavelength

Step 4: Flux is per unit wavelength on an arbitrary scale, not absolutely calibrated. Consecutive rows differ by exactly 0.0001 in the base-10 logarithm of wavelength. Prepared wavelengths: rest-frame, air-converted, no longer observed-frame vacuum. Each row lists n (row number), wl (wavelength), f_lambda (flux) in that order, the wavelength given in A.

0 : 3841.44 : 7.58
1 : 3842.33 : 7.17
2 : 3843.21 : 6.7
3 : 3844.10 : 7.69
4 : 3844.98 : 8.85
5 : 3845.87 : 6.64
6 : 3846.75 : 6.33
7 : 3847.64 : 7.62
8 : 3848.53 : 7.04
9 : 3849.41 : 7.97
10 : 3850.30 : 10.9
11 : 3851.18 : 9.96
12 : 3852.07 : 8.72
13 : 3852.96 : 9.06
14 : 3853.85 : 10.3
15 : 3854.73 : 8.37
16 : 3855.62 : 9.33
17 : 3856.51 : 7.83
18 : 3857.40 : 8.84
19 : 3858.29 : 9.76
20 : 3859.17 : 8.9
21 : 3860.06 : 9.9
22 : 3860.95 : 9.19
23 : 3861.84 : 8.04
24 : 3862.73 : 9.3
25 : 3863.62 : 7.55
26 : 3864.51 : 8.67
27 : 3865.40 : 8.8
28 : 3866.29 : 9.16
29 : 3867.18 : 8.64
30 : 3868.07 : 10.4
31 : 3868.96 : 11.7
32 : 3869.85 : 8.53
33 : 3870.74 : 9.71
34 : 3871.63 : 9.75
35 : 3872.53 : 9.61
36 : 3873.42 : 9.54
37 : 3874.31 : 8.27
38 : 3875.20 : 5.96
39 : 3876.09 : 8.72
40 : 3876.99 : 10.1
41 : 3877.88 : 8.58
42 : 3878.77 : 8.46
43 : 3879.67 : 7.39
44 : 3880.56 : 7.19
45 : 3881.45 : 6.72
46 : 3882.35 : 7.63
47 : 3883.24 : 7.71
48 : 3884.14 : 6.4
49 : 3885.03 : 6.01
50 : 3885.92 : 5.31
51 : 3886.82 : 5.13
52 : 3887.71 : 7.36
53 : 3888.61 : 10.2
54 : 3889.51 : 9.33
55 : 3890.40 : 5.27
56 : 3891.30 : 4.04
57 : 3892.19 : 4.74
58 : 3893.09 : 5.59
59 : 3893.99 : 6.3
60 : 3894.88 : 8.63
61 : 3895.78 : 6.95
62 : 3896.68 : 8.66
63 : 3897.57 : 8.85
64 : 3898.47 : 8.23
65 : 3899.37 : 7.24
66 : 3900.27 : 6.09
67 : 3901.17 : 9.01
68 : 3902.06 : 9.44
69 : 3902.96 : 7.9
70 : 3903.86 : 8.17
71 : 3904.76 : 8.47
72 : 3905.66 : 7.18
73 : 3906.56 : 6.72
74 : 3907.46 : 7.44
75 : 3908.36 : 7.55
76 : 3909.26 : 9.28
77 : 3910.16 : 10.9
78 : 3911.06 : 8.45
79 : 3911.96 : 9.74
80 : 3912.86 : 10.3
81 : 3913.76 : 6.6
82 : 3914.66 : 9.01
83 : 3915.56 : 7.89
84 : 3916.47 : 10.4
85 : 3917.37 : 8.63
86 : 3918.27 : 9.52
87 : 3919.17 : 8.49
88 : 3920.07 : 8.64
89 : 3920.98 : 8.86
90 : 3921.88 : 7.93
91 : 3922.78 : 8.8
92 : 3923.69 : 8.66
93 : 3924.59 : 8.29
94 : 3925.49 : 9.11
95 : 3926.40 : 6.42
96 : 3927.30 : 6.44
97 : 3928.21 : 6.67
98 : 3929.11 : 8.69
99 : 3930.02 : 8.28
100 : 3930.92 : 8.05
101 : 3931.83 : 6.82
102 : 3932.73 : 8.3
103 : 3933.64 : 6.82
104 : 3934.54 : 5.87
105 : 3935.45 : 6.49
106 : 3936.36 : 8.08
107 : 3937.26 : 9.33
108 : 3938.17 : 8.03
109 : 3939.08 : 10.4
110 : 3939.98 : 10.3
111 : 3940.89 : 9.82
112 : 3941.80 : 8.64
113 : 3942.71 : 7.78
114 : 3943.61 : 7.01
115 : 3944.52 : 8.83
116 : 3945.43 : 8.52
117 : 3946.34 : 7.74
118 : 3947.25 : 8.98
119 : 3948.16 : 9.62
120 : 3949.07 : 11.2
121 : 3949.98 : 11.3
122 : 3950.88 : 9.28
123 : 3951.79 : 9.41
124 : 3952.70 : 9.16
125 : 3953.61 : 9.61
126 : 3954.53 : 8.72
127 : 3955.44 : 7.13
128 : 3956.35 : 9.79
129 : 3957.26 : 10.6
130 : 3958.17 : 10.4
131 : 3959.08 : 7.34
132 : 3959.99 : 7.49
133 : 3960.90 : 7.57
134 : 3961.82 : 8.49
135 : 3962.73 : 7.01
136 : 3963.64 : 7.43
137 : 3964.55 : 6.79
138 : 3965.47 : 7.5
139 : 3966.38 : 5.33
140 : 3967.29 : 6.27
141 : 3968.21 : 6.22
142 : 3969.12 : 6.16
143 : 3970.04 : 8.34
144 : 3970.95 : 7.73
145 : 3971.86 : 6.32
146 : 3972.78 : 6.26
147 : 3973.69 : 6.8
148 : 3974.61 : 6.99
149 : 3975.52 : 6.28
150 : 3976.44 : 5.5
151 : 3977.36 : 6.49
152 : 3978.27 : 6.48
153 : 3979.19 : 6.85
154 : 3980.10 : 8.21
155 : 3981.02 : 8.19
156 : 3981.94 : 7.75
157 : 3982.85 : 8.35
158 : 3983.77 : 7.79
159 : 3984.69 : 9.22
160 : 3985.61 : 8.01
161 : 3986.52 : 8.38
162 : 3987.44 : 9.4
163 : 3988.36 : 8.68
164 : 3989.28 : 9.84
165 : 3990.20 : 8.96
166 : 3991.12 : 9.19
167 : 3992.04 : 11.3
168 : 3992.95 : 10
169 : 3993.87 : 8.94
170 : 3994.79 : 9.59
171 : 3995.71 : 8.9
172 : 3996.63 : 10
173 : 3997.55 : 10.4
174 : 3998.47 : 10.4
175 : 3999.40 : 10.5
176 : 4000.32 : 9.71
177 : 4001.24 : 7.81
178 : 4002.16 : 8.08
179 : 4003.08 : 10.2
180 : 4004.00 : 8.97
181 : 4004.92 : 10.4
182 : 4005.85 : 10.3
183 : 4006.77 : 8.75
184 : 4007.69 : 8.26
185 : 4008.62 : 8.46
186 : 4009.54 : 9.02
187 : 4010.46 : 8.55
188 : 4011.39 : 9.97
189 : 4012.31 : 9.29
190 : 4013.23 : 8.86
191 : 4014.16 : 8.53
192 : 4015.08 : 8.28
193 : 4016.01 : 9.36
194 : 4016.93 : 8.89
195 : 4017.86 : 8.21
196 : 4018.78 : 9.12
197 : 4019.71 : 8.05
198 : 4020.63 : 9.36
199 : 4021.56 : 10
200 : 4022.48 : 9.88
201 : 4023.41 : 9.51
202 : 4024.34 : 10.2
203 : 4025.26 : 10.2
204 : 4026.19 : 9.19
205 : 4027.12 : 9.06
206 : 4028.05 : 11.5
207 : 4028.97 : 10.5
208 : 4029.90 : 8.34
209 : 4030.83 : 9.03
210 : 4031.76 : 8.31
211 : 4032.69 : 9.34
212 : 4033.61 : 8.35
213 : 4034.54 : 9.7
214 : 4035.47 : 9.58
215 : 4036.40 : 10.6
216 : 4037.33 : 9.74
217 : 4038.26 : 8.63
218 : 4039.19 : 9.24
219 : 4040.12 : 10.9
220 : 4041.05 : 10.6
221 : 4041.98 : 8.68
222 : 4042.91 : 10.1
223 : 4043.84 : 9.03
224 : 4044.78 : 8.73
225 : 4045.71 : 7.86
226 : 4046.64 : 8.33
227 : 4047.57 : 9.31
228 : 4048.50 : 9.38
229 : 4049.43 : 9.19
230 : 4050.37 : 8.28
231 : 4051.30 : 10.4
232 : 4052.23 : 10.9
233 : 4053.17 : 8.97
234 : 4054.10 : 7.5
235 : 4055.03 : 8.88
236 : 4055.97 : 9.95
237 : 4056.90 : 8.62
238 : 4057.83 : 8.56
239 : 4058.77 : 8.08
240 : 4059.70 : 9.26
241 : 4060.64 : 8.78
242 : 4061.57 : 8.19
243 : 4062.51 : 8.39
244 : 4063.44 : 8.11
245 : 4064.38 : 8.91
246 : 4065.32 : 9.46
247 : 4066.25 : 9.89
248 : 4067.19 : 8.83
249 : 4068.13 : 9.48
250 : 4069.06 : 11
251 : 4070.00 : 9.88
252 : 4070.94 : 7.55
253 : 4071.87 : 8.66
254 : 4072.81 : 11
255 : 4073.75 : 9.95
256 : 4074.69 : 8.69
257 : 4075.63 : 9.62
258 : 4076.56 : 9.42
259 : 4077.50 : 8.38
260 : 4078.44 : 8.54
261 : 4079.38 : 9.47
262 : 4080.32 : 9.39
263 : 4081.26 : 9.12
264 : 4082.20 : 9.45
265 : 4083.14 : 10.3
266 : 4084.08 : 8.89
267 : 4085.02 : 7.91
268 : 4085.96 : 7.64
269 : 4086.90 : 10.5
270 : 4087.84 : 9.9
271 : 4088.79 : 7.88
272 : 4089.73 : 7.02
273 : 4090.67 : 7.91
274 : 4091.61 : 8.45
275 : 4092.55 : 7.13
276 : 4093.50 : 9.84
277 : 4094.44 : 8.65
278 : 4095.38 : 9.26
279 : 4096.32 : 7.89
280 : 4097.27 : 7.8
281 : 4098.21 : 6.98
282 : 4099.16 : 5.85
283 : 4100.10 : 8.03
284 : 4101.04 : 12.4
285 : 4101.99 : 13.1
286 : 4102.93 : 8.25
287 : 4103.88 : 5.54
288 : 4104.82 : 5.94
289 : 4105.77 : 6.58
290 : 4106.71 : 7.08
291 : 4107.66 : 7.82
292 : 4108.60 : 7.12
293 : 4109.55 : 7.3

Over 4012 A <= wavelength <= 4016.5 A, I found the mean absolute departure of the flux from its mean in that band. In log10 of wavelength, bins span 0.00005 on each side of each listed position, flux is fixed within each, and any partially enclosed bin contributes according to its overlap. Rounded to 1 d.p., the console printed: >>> 0.4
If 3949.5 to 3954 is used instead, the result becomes 0.6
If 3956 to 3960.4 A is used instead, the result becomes 1.4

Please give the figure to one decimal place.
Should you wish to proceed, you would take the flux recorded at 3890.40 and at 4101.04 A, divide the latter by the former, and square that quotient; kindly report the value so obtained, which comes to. 5.5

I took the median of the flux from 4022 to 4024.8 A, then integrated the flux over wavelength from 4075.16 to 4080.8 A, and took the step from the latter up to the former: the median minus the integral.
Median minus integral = -42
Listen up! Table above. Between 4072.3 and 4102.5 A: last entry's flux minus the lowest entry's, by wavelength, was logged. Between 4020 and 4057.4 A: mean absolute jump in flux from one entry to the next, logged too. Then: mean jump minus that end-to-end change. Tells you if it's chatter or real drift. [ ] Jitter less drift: -1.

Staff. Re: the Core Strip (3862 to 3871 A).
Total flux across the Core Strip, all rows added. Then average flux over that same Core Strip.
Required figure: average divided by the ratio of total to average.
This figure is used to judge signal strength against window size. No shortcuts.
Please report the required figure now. 0.92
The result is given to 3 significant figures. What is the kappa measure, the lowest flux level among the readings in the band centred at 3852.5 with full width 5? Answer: 8.37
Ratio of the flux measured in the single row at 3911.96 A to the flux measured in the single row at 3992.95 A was 0.97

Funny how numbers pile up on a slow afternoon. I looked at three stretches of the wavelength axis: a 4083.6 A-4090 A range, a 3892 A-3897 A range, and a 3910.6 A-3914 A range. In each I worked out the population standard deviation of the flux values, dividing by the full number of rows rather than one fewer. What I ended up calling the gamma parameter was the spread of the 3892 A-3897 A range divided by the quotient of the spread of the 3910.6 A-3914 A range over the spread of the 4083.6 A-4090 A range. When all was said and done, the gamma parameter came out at 1.2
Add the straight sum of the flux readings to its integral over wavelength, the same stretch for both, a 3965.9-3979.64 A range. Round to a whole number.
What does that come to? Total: 188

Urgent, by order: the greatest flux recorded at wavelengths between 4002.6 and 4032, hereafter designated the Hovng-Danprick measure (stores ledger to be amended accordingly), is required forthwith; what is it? 11.5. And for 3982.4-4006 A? 11.3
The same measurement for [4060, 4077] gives 11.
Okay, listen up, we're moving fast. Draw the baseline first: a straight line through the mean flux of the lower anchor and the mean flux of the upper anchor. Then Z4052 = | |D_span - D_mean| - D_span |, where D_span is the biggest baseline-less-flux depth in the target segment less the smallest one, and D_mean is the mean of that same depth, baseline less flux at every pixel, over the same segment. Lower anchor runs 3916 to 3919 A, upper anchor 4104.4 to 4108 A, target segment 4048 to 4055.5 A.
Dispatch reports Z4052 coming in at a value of 1.6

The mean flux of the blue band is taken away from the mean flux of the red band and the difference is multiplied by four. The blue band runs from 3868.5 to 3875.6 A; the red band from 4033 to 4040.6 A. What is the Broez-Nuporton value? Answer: 1.8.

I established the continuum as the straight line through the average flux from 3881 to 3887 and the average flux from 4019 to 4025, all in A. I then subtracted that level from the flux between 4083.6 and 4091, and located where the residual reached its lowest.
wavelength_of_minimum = 4089.73 A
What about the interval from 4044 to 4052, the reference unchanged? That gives 4045.71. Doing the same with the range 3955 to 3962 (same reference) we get 3955.44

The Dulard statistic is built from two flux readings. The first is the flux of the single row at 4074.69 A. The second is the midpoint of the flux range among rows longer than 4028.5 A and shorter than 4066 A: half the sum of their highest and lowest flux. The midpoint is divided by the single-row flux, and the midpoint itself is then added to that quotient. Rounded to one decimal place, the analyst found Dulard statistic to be 10.3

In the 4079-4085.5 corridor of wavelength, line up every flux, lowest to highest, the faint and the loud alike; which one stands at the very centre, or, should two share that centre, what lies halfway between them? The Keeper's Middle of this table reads 9.4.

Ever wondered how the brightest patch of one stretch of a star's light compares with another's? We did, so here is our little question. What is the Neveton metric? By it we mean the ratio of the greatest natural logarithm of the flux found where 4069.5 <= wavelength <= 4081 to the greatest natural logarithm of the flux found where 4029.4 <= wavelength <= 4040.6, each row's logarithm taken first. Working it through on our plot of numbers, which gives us 1.00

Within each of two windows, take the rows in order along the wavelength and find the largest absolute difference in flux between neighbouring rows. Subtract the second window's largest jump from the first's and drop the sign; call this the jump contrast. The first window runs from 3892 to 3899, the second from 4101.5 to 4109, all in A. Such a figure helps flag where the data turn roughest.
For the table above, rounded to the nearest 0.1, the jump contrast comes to 2.5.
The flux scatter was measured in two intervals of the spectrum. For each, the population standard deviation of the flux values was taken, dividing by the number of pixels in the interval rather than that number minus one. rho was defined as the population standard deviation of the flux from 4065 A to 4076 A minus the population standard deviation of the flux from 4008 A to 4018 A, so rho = 0.44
